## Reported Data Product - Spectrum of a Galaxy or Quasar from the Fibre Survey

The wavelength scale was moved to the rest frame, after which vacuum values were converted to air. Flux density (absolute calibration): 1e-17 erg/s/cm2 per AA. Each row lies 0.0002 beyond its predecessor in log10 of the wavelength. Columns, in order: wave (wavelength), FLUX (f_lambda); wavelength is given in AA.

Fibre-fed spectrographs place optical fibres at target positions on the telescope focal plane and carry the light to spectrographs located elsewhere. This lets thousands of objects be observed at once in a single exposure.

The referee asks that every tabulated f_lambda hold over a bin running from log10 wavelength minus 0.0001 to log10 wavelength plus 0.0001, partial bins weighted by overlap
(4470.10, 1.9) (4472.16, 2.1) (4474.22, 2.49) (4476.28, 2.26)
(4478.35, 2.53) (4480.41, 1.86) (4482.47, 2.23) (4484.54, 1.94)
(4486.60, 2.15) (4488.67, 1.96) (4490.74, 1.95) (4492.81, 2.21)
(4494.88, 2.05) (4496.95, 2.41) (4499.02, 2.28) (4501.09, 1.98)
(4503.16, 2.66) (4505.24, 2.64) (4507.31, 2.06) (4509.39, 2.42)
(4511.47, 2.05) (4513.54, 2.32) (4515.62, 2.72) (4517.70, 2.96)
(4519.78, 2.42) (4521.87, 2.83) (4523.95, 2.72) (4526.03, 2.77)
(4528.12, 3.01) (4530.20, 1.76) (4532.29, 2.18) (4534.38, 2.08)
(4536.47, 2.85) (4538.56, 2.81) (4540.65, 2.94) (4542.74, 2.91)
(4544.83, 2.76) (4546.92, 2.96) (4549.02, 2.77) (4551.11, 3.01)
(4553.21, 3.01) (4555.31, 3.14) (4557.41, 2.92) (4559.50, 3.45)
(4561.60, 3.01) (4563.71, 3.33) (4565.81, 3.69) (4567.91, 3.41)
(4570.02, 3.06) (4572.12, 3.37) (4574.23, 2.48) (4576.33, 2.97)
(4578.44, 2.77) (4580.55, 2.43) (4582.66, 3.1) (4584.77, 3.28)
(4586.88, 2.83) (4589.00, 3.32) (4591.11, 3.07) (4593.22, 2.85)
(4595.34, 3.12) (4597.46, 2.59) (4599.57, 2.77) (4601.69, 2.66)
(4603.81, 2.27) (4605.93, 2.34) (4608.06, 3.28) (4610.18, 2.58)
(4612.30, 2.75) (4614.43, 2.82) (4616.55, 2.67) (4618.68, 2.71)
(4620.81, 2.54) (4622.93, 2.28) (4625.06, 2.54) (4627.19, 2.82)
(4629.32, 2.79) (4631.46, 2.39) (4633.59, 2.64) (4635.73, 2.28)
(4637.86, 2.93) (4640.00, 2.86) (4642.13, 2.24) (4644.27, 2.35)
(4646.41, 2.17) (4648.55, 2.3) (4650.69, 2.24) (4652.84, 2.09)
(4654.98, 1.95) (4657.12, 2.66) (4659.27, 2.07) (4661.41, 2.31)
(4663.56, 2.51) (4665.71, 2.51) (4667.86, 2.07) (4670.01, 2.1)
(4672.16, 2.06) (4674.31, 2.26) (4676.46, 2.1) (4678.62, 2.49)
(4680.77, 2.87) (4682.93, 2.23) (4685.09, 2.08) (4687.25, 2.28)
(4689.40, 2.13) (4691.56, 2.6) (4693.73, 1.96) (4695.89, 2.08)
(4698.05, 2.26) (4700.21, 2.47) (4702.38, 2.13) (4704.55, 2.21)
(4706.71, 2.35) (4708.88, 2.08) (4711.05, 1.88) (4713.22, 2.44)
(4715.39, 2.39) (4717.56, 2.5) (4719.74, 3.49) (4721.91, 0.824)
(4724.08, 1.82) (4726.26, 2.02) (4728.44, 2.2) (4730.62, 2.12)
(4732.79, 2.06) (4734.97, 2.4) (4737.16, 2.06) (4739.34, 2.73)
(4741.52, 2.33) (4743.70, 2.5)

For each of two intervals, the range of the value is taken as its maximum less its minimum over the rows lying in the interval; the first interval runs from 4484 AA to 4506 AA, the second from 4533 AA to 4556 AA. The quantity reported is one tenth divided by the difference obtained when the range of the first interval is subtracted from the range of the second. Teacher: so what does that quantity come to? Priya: 0.3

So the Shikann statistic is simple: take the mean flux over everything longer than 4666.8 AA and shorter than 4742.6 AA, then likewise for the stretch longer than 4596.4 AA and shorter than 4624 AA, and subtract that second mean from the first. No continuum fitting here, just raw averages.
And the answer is -0.4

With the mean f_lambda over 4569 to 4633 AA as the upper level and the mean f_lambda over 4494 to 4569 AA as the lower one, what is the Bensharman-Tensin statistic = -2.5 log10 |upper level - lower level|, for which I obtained 2.8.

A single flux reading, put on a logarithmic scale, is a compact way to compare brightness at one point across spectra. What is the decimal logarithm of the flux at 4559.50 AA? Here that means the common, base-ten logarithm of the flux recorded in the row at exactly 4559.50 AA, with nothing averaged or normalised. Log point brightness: 0.54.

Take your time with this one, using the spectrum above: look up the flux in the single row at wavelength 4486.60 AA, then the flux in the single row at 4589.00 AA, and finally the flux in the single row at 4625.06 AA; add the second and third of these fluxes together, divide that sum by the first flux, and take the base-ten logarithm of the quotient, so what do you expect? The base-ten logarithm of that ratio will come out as 0.44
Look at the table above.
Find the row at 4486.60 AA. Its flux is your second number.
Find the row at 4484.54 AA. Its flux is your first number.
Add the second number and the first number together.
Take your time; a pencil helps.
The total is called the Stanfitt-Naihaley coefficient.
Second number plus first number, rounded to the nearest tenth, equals 4.1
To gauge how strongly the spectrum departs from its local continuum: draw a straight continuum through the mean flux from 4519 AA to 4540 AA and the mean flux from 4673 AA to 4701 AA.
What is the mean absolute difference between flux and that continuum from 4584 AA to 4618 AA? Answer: 0.42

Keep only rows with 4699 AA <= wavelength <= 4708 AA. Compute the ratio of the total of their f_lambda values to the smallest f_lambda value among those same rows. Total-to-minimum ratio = 4.30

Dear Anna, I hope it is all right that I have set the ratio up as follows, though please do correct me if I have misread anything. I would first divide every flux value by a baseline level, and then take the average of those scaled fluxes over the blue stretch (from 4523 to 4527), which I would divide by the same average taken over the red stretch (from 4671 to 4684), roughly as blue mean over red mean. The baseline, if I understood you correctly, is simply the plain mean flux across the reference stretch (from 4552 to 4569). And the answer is 1.18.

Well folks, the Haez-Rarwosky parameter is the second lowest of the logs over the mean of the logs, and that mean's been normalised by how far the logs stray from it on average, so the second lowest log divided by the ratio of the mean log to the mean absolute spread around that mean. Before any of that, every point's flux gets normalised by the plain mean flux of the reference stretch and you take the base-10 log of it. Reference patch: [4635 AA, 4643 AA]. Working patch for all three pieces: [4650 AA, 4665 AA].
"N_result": 0.06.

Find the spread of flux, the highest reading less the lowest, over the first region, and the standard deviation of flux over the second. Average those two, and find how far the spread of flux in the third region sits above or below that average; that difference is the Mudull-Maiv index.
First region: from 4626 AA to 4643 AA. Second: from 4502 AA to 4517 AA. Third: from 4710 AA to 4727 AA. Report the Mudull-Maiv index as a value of 2.2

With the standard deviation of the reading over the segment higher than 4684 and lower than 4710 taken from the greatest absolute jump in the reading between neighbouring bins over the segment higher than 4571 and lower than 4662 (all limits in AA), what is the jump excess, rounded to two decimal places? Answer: 0.76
